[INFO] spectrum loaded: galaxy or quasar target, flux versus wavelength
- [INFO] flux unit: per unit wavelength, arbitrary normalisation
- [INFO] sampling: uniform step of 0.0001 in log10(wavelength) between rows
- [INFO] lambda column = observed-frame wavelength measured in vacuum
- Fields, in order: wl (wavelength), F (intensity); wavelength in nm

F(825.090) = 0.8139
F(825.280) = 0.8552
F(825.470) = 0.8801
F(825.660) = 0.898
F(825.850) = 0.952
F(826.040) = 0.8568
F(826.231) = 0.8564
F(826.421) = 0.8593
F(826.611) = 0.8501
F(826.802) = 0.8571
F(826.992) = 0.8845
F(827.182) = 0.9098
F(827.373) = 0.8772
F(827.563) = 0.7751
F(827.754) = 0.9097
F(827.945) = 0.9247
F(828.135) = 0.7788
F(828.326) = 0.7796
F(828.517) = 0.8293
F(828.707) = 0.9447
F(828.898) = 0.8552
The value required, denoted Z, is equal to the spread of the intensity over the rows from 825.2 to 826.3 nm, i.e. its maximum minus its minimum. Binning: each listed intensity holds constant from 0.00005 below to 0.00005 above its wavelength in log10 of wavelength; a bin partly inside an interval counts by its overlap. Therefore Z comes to 0.10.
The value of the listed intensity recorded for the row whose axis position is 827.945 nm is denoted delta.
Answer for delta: 0.9247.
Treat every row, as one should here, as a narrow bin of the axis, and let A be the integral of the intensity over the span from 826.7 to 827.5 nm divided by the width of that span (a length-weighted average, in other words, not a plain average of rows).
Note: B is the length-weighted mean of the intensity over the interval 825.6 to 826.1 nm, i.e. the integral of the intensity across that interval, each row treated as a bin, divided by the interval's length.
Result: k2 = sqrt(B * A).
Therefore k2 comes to 0.892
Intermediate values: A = 0.878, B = 0.906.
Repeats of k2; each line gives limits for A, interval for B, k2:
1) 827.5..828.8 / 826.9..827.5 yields 0.868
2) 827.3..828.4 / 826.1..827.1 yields 0.852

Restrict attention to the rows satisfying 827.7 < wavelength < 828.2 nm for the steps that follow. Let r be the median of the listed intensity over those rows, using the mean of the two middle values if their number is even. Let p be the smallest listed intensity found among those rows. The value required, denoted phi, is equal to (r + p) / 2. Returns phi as 0.84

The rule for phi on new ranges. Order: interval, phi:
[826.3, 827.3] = 0.85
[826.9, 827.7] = 0.83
